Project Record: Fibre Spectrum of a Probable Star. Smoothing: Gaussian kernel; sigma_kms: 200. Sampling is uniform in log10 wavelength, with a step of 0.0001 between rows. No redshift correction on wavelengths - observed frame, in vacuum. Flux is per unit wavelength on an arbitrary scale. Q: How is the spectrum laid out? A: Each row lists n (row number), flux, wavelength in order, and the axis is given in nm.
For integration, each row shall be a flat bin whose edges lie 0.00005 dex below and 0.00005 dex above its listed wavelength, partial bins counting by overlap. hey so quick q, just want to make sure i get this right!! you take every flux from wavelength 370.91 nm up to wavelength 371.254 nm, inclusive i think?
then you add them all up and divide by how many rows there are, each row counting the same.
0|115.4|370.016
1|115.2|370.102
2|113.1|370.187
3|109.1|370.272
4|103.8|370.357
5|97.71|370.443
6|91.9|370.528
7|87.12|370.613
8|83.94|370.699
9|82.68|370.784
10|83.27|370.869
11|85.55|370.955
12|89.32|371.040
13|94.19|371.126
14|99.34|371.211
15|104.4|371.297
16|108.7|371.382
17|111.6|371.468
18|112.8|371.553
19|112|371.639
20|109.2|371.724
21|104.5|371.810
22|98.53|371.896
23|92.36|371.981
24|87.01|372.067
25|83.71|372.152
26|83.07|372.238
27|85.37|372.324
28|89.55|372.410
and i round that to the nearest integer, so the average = 92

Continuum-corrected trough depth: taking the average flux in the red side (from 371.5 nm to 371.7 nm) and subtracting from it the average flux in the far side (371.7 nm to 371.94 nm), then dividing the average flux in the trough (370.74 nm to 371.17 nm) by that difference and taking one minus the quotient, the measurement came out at -9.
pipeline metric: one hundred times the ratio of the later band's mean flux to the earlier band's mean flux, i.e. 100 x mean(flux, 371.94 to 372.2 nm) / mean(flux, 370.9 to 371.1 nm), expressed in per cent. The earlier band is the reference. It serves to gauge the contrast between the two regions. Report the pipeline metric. 100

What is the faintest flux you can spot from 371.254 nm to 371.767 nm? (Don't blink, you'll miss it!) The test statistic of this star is 104.4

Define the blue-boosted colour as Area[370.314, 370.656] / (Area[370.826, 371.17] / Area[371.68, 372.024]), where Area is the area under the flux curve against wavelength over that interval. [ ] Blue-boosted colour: 37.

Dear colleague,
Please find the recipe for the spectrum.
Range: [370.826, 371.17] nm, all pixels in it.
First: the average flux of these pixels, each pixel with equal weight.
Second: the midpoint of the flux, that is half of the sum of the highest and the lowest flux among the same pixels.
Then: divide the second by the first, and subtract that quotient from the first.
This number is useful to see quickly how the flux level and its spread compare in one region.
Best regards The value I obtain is 87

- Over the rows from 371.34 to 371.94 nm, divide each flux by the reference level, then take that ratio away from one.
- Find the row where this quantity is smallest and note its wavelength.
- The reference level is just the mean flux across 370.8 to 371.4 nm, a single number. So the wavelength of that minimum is 371.553 nm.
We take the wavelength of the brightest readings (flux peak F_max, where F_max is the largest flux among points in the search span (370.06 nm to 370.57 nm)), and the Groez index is 370.102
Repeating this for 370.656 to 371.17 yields 371.126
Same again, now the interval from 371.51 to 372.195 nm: 371.553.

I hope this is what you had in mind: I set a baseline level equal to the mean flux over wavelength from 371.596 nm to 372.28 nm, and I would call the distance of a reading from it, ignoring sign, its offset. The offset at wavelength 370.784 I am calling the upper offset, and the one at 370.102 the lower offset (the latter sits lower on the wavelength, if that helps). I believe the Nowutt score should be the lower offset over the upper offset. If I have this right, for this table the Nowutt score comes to 1.4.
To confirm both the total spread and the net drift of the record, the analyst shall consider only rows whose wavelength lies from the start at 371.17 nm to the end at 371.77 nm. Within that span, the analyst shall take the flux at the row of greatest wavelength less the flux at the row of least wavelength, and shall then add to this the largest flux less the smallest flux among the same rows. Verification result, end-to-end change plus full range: 23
